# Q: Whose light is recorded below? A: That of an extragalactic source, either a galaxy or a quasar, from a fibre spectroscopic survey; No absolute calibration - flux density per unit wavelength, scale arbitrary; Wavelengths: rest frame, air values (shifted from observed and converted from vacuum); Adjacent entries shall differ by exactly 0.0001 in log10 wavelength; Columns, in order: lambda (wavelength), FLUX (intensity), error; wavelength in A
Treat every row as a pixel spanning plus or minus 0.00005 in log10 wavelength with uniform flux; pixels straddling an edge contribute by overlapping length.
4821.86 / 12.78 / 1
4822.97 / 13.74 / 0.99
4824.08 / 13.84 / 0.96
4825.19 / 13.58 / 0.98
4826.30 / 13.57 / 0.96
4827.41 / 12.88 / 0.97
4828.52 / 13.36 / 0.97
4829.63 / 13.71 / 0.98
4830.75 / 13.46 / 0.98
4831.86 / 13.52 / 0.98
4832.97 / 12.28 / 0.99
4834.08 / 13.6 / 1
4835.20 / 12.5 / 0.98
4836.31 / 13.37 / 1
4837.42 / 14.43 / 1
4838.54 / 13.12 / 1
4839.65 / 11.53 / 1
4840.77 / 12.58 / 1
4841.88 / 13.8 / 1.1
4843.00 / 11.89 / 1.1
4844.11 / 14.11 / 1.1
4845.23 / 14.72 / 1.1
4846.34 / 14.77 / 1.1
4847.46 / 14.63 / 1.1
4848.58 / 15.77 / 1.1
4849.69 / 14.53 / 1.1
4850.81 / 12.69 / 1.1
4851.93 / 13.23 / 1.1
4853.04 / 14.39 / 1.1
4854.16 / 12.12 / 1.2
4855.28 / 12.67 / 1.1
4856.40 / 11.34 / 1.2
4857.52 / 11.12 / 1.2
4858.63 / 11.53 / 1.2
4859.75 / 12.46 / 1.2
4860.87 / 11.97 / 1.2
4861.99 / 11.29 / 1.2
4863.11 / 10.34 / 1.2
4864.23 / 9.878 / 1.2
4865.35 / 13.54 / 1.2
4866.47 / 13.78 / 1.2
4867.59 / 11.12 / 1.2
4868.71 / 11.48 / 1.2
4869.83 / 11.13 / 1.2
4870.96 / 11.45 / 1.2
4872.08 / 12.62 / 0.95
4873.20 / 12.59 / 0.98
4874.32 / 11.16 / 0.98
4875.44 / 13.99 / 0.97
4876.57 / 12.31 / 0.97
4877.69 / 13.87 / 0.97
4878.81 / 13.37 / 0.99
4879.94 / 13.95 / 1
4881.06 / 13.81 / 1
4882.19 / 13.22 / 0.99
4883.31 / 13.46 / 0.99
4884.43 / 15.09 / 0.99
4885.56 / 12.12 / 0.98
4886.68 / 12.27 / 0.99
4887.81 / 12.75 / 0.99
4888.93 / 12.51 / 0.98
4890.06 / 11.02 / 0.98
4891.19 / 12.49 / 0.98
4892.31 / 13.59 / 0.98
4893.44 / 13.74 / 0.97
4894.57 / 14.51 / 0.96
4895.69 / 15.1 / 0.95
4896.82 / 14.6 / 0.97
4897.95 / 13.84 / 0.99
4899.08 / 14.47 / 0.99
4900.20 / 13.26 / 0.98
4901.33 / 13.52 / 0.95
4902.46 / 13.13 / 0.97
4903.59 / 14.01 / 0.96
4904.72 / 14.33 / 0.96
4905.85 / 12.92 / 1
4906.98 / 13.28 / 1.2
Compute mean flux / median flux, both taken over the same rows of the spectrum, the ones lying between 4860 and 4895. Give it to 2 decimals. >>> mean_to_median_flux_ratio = 1.00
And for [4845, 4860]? 1.02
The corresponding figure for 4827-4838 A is 0.99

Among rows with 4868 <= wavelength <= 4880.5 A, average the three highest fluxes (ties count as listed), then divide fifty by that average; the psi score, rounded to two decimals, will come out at 3.59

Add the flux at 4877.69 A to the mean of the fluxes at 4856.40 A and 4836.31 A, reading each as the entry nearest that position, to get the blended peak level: 26.2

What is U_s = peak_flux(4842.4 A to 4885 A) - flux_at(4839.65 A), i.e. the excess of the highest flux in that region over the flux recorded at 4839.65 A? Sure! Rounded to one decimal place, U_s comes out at 4.2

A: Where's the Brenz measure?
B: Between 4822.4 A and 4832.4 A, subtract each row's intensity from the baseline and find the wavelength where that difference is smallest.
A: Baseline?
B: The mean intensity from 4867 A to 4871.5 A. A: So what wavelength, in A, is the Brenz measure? 4824.08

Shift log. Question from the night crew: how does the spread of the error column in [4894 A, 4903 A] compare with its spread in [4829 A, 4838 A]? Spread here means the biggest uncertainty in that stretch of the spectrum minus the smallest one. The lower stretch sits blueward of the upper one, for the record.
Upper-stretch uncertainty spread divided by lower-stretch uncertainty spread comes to 2.0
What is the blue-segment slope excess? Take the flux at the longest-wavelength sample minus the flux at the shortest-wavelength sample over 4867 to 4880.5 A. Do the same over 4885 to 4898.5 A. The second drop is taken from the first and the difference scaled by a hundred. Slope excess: 111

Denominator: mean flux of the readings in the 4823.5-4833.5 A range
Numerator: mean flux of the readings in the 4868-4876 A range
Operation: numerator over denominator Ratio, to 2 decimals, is 0.90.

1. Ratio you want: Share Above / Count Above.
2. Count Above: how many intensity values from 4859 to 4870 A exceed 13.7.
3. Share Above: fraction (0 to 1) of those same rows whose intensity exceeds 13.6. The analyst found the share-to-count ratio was 0.10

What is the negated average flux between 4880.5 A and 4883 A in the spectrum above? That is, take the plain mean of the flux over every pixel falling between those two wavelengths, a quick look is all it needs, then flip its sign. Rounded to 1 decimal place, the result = -13.5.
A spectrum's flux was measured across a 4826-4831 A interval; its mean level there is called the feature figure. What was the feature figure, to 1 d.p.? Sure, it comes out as 13.4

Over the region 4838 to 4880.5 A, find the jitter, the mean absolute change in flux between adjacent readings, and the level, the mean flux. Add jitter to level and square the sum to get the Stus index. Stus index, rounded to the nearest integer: 190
